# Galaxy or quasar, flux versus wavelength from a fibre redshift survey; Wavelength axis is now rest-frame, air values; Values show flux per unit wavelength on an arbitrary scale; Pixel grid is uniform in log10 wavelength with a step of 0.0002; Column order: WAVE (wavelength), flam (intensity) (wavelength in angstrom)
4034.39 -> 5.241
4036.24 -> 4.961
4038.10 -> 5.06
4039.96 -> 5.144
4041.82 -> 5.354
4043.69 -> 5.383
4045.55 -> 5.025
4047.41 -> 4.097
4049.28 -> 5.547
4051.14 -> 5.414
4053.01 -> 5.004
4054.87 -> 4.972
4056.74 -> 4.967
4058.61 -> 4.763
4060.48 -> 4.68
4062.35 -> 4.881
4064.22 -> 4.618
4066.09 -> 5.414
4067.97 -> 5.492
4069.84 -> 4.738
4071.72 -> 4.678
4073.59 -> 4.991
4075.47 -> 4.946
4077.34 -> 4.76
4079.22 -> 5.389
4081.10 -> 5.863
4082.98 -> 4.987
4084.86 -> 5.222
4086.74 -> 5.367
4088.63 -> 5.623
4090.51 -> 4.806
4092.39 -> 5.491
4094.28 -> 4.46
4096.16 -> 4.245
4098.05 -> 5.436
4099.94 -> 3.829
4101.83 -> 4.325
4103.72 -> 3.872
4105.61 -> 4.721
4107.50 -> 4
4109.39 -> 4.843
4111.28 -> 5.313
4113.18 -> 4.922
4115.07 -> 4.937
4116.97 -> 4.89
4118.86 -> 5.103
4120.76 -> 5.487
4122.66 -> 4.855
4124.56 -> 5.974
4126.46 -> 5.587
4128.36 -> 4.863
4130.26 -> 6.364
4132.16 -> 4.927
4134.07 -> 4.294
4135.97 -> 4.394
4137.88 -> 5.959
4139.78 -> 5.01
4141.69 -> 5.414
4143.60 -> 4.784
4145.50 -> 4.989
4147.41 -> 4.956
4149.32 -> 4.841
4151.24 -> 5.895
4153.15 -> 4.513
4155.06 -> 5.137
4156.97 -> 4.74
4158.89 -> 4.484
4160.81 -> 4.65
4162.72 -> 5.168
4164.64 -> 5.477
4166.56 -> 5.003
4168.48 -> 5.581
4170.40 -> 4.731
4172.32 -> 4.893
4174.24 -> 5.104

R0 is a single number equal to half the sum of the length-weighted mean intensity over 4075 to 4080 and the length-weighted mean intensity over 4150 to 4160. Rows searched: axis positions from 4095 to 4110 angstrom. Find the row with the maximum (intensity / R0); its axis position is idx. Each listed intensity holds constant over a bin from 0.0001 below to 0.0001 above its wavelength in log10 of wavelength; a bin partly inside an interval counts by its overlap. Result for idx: 4098.05 angstrom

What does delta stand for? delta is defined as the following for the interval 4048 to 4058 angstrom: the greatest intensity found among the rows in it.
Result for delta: 5.547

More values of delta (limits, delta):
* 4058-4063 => 4.881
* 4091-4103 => 5.491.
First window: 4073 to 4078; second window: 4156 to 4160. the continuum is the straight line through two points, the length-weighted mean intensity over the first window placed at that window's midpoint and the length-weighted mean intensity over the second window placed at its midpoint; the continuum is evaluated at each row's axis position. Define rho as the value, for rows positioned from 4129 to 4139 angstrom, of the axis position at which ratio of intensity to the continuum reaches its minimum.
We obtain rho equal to 4134.07 angstrom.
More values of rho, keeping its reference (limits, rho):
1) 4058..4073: 4064.22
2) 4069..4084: 4071.72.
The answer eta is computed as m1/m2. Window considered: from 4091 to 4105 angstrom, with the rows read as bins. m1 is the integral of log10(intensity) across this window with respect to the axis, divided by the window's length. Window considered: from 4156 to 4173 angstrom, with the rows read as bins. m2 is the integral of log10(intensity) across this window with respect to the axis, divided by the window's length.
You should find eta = 0.94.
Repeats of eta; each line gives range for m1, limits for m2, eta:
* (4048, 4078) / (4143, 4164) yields 1.01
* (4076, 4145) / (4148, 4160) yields 1.01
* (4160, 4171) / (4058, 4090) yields 1.00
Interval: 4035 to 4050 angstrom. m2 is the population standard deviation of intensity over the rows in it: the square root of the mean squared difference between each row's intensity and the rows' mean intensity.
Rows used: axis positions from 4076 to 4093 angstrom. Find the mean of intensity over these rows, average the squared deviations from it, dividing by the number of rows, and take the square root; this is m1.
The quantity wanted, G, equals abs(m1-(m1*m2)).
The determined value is 0.21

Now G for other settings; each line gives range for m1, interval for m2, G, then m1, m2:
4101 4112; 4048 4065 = 0.35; 0.50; 0.30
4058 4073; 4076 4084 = 0.19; 0.32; 0.42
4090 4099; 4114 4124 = 0.39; 0.50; 0.23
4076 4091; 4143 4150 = 0.33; 0.36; 0.08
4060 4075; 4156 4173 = 0.21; 0.32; 0.35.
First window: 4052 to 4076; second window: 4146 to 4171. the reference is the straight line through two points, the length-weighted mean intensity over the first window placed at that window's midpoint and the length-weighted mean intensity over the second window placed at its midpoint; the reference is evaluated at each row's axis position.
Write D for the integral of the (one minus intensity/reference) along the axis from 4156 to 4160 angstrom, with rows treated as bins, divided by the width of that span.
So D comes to 0.08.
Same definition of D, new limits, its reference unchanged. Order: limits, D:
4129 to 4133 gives -0.12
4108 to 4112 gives 0.01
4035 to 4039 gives -0.02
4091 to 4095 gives -0.01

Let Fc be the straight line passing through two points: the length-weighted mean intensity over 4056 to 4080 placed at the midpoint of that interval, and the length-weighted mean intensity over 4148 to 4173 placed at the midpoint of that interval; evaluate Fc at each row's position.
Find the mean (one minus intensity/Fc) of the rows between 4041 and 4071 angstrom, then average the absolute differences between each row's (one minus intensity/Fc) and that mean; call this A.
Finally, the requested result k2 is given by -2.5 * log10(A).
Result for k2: 3.0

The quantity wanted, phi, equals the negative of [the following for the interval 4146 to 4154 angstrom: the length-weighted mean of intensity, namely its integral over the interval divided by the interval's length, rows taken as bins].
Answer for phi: -5.05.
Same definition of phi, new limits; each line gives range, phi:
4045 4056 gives -5.01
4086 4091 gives -5.30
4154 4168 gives -4.97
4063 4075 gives -4.98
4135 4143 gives -5.17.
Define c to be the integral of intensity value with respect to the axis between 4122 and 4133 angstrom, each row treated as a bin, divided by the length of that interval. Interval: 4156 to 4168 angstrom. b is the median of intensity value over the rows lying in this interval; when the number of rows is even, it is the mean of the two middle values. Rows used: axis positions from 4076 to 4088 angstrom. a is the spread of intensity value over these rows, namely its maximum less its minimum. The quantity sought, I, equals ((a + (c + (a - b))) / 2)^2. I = 1.9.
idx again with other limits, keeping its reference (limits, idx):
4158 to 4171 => 4168.48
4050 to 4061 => 4051.14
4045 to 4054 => 4049.28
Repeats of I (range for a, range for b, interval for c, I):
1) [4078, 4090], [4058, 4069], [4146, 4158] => 0.9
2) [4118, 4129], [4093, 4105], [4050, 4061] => 2.2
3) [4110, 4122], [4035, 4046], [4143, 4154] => 0.3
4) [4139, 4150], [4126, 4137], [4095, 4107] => 0.1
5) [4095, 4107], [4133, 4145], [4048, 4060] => 2.9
